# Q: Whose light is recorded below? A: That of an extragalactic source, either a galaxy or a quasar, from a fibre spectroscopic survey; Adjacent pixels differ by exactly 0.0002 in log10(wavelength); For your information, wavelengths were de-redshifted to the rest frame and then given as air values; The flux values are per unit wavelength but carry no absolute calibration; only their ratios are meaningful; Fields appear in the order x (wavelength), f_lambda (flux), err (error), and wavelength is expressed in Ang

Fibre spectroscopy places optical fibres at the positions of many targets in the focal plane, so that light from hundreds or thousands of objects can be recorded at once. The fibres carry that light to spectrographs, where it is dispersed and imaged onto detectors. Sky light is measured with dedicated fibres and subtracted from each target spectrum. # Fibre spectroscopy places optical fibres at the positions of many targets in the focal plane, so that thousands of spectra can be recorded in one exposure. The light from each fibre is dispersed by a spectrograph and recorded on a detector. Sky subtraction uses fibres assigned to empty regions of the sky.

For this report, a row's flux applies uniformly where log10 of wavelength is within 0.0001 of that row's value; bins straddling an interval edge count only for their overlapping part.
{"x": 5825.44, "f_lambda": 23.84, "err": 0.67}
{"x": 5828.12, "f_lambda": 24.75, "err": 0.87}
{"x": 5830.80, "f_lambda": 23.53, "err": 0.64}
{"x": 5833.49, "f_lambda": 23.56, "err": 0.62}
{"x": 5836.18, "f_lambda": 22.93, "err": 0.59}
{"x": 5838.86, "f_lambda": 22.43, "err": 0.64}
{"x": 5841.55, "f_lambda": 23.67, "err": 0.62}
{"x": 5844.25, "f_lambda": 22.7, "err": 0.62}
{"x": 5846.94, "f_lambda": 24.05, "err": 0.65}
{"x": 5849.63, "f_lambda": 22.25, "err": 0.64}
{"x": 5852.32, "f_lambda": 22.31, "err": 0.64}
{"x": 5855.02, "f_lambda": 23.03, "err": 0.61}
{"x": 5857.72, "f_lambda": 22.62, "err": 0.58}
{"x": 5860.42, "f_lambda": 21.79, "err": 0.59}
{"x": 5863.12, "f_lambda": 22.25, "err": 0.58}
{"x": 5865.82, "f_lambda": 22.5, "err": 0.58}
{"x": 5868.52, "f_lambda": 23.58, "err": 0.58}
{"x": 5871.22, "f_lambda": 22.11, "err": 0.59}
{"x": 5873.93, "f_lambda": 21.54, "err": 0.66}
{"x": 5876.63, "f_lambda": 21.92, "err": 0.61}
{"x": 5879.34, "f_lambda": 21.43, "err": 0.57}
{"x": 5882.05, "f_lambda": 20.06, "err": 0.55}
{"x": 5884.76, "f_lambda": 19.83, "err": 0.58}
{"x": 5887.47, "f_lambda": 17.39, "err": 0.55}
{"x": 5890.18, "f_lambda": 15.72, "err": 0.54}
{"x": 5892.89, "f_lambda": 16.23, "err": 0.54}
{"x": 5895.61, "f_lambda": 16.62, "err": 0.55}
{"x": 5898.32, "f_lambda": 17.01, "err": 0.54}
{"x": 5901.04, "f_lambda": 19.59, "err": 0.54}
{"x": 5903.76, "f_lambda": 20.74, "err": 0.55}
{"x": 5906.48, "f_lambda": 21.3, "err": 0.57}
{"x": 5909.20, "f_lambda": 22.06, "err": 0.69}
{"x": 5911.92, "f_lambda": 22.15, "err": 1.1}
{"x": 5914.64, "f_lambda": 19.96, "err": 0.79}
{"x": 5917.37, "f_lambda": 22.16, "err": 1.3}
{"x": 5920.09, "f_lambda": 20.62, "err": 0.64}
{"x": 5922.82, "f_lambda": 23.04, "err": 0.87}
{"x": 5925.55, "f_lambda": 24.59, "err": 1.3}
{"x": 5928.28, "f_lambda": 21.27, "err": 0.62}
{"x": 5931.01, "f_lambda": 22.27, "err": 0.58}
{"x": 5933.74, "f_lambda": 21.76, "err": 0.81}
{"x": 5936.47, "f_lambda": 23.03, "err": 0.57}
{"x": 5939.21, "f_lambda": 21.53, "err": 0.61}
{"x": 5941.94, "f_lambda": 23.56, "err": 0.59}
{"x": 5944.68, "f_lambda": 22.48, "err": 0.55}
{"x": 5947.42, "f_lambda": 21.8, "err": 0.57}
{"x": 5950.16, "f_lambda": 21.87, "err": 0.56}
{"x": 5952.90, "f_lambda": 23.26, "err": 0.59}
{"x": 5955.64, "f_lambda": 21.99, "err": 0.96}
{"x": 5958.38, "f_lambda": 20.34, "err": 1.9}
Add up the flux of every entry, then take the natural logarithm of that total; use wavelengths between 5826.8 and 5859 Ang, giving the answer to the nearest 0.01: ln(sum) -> 5.63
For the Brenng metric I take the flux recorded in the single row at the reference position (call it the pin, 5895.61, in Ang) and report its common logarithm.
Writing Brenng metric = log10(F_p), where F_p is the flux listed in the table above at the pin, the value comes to 1.22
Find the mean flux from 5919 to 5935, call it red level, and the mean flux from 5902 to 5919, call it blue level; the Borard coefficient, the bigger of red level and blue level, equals 22.3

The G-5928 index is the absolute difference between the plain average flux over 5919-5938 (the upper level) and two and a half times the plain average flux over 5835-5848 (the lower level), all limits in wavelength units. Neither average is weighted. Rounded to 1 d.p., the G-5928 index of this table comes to 35.5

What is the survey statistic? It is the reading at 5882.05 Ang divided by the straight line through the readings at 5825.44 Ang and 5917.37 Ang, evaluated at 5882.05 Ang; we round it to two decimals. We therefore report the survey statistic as 0.88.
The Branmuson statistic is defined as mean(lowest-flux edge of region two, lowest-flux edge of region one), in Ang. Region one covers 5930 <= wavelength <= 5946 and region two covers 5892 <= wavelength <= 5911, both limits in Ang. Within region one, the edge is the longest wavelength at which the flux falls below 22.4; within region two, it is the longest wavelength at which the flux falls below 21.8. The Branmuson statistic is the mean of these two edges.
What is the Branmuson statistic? 5922.8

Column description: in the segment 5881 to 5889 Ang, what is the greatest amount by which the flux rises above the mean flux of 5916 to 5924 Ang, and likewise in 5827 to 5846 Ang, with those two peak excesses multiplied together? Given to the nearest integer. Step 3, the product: -5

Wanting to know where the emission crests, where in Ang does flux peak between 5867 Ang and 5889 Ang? 5868.52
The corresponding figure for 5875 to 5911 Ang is 5909.20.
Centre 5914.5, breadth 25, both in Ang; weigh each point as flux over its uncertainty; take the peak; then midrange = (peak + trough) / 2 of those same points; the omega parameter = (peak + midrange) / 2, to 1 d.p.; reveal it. 32.5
